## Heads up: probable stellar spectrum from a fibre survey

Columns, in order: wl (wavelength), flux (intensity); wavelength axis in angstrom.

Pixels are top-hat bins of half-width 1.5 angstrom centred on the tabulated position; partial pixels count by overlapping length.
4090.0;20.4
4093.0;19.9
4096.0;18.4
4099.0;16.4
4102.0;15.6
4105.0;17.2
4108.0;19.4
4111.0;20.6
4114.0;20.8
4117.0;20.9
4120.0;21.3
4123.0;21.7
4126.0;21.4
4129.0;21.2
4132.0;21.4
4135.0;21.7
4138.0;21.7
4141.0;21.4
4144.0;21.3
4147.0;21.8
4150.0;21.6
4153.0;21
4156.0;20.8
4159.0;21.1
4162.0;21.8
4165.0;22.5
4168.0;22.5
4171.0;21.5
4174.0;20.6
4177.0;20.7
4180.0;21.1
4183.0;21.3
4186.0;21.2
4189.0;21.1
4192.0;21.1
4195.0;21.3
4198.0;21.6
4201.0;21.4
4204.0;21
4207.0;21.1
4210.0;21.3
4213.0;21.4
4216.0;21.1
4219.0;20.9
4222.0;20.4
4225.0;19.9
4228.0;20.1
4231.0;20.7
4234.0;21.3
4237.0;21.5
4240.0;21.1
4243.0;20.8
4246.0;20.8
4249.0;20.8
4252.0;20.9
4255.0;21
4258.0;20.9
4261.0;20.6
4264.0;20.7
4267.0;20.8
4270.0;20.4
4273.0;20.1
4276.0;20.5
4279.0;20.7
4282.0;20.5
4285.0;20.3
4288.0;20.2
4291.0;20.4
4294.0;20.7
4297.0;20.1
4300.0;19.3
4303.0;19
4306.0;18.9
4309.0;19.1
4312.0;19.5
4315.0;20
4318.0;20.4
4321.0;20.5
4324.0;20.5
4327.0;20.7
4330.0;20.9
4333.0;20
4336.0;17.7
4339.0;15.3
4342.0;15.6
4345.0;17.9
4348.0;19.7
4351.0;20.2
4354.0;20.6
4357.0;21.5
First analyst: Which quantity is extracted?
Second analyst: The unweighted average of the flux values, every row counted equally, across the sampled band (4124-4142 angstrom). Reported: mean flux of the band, 21.5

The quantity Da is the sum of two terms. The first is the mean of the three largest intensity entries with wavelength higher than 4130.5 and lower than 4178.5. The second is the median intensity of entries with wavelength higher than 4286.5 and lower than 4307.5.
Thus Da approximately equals 42.4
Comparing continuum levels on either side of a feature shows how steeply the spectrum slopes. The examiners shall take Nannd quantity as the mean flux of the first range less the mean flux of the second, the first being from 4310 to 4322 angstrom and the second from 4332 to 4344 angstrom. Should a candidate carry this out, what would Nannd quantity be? 3.0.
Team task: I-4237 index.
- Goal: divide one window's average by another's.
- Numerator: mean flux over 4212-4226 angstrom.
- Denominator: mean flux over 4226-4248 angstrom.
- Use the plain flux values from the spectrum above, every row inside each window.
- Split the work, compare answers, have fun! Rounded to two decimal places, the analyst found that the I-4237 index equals 0.99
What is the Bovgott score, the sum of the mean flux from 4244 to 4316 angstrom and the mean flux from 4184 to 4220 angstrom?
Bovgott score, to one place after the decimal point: 41.5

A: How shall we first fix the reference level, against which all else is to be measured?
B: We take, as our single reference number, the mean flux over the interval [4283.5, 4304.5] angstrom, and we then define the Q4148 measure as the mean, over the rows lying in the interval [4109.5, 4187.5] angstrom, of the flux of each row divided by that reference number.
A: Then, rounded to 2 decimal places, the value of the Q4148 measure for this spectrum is 1.07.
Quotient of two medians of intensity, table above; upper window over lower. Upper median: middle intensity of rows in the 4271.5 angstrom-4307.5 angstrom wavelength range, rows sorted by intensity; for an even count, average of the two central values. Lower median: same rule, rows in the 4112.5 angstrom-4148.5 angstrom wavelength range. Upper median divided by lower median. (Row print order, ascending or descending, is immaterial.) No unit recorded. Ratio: 0.946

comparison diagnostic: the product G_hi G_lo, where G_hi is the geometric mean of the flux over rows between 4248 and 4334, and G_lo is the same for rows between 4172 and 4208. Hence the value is 428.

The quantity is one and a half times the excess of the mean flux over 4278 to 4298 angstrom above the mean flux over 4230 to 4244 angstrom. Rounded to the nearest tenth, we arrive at -1.0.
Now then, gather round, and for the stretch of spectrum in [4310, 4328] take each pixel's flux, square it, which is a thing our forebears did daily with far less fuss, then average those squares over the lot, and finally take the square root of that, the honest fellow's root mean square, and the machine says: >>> 20.3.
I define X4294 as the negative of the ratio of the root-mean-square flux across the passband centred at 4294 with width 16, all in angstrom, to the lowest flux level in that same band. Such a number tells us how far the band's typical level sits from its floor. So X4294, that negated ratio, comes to -1.04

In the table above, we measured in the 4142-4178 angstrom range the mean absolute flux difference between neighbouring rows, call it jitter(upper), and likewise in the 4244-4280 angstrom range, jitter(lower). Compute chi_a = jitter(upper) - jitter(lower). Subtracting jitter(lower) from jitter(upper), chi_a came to 0.28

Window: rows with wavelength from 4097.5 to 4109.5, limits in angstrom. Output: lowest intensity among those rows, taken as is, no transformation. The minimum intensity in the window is 15.6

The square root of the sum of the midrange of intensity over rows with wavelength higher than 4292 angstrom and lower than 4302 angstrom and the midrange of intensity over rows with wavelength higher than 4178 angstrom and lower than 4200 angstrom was 6.43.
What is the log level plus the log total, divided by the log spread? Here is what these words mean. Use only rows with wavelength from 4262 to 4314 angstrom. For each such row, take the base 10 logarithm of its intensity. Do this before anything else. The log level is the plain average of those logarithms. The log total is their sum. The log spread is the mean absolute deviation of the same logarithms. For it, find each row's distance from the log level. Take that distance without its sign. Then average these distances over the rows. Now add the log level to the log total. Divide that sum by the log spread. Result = 1995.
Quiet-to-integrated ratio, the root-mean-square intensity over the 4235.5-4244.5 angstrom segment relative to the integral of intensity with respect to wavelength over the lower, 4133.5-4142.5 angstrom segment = 0.109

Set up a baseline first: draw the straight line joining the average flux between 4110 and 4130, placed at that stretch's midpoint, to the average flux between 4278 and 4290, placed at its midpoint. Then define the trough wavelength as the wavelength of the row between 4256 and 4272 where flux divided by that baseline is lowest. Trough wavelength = 4270.0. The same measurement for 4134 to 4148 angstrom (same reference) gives 4144.0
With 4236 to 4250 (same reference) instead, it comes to 4243.0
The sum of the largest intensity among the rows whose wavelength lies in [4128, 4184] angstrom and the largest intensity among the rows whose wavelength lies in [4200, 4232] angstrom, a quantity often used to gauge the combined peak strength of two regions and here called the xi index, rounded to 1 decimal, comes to 43.9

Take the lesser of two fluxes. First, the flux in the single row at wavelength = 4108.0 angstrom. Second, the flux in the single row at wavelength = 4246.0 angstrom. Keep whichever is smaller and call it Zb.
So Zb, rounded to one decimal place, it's 19.4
